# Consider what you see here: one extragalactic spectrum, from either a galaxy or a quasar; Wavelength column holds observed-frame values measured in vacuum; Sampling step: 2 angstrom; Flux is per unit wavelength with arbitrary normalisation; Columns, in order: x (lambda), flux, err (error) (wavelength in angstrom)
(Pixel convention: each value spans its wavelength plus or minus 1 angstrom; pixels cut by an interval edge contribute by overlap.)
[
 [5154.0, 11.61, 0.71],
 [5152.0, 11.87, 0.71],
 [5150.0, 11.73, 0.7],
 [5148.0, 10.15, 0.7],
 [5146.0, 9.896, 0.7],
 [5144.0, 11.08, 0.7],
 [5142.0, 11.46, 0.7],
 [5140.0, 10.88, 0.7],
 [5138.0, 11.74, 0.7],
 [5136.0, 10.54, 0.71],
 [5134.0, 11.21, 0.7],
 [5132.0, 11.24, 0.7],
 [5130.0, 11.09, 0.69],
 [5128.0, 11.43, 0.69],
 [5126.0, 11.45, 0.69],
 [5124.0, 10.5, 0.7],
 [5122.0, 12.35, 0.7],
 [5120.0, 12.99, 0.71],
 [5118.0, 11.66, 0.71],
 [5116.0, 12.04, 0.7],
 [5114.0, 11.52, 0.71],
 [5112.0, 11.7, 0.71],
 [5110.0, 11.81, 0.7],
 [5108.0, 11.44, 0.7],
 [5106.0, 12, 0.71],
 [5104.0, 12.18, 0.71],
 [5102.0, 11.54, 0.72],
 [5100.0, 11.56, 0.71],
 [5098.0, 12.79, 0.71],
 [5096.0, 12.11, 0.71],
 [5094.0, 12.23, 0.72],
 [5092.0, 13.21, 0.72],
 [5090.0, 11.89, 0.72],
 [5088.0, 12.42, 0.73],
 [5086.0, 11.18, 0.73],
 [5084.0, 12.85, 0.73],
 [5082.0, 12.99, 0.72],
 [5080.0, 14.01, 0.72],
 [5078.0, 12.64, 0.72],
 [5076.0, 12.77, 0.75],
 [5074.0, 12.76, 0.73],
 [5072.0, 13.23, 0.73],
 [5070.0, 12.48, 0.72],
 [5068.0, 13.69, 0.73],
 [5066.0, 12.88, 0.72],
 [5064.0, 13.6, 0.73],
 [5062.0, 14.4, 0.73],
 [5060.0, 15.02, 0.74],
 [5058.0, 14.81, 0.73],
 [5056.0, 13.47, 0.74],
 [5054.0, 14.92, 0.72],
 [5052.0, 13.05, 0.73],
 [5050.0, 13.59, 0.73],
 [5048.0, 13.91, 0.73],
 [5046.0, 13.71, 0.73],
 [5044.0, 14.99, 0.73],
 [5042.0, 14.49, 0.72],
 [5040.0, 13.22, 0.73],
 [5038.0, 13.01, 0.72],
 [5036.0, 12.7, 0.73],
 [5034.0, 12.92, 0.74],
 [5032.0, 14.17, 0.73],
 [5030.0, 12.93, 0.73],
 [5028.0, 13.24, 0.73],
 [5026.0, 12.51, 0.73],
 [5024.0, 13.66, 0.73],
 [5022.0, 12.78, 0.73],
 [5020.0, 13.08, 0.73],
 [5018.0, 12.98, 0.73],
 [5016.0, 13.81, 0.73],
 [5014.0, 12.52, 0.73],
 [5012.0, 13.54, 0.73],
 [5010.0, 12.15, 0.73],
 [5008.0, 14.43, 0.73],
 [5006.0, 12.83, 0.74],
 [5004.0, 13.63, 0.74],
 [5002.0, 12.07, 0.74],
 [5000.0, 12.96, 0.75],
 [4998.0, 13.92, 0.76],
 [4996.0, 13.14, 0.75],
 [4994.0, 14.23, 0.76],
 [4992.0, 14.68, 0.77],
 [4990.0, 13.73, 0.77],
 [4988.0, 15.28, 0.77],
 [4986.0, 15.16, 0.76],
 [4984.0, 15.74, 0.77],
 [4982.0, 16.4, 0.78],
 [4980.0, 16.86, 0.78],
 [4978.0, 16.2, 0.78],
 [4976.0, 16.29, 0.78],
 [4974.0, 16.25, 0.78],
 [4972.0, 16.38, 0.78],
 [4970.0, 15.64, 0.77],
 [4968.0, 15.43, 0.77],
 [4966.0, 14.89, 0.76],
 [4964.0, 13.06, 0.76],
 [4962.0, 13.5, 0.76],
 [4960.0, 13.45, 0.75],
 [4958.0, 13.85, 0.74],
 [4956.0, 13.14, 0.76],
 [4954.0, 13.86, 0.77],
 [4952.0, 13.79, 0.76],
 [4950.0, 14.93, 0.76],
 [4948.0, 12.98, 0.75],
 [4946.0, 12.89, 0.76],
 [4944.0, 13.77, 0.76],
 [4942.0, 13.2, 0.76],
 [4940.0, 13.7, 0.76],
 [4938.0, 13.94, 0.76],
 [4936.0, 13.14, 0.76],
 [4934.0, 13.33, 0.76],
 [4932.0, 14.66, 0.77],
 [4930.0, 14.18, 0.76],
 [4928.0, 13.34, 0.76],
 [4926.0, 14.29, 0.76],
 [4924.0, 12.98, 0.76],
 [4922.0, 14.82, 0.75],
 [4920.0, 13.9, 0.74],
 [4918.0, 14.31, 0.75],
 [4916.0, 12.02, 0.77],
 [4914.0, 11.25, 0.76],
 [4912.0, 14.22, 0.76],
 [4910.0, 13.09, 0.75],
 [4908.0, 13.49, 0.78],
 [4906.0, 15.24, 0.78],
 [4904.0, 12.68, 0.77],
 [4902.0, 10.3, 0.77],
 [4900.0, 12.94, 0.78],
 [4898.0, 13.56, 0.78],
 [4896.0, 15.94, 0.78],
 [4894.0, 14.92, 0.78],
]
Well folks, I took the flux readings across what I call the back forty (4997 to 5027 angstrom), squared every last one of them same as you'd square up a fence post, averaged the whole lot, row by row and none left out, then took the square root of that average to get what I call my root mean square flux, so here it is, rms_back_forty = 13.1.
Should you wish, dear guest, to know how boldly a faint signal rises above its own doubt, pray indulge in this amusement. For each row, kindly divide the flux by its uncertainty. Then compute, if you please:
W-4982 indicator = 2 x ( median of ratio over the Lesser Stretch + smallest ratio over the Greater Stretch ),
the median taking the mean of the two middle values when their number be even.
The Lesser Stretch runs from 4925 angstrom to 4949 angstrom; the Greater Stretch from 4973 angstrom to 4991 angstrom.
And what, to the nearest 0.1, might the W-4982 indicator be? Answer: 71.2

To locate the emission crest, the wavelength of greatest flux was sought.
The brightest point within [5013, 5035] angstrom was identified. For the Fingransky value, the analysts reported 5032.0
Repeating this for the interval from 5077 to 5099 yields 5080.0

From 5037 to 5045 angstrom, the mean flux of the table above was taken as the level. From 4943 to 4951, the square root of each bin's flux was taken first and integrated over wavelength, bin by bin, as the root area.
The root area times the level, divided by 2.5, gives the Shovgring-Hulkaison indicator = 165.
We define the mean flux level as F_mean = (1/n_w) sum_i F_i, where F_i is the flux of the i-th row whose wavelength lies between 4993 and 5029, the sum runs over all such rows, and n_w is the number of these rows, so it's 13.2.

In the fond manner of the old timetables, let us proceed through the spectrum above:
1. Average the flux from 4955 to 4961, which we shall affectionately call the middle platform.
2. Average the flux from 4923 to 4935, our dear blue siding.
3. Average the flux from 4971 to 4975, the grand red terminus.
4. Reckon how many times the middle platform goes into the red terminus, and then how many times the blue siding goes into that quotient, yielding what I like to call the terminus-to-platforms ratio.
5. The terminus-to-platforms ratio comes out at 0.088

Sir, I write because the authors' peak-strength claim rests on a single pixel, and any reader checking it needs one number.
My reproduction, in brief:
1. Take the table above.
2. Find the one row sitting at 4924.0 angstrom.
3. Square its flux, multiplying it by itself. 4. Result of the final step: 168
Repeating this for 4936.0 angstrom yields 173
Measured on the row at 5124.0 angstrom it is 110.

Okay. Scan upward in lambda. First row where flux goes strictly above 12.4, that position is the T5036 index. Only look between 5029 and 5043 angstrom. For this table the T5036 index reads 5030.0 angstrom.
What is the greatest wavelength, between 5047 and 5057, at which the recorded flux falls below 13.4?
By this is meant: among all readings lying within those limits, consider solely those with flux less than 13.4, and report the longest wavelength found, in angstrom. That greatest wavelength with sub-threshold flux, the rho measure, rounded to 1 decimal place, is 5052.0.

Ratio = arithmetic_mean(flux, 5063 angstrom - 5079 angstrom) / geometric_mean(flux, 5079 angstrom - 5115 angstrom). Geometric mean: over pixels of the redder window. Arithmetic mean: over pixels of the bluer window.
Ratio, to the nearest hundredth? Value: 1.07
